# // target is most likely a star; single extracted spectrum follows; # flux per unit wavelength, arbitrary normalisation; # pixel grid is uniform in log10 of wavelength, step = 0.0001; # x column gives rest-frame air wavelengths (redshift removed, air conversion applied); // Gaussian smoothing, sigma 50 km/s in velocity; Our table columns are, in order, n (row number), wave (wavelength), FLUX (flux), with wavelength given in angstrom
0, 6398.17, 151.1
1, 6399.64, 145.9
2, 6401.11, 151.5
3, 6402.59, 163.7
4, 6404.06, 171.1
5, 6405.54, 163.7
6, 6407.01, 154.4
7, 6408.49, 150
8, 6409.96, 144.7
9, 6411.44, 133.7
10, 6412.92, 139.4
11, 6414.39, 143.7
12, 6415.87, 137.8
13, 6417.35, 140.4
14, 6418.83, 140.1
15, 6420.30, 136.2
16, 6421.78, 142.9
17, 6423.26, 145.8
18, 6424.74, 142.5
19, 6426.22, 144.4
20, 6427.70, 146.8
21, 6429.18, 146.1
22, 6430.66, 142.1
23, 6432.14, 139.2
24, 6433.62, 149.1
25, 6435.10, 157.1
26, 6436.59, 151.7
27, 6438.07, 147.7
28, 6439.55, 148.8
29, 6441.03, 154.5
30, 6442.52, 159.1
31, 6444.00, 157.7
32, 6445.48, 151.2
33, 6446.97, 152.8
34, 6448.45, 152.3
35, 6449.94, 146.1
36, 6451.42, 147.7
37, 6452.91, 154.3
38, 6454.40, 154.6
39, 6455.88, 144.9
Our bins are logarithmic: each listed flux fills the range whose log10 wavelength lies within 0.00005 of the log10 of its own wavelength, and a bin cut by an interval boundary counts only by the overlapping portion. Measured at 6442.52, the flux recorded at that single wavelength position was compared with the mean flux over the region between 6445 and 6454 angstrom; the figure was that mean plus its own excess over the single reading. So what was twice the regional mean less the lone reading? 142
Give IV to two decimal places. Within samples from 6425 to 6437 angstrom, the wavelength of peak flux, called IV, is 6435.10 angstrom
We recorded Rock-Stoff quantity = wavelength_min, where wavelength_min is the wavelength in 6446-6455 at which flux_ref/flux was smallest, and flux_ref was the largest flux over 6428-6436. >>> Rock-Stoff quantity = 6454.40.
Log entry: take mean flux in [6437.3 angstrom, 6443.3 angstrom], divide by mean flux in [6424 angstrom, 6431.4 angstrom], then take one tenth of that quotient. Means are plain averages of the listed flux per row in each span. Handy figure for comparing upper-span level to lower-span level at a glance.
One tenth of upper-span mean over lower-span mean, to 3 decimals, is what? 0.106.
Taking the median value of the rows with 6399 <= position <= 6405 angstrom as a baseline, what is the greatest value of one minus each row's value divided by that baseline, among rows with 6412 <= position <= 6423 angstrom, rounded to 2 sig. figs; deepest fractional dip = 0.14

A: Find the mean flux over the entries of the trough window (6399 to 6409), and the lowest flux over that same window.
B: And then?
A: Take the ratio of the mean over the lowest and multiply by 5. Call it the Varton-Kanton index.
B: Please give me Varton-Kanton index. 5.39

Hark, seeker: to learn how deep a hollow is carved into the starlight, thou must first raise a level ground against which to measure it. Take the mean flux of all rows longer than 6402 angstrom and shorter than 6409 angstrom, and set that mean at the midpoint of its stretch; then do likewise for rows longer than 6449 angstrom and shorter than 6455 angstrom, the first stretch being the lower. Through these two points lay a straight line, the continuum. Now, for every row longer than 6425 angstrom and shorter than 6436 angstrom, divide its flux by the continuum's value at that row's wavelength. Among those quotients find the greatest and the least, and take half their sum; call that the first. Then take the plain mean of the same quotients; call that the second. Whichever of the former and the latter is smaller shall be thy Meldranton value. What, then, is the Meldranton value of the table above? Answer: 0.94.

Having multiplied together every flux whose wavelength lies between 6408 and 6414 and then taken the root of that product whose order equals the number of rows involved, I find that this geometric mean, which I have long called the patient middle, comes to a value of 142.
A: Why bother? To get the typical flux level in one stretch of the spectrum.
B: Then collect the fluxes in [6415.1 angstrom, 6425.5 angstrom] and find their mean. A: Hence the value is 141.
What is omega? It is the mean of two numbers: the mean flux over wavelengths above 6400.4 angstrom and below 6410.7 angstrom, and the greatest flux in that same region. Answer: 164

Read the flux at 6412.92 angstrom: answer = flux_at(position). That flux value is 139.4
